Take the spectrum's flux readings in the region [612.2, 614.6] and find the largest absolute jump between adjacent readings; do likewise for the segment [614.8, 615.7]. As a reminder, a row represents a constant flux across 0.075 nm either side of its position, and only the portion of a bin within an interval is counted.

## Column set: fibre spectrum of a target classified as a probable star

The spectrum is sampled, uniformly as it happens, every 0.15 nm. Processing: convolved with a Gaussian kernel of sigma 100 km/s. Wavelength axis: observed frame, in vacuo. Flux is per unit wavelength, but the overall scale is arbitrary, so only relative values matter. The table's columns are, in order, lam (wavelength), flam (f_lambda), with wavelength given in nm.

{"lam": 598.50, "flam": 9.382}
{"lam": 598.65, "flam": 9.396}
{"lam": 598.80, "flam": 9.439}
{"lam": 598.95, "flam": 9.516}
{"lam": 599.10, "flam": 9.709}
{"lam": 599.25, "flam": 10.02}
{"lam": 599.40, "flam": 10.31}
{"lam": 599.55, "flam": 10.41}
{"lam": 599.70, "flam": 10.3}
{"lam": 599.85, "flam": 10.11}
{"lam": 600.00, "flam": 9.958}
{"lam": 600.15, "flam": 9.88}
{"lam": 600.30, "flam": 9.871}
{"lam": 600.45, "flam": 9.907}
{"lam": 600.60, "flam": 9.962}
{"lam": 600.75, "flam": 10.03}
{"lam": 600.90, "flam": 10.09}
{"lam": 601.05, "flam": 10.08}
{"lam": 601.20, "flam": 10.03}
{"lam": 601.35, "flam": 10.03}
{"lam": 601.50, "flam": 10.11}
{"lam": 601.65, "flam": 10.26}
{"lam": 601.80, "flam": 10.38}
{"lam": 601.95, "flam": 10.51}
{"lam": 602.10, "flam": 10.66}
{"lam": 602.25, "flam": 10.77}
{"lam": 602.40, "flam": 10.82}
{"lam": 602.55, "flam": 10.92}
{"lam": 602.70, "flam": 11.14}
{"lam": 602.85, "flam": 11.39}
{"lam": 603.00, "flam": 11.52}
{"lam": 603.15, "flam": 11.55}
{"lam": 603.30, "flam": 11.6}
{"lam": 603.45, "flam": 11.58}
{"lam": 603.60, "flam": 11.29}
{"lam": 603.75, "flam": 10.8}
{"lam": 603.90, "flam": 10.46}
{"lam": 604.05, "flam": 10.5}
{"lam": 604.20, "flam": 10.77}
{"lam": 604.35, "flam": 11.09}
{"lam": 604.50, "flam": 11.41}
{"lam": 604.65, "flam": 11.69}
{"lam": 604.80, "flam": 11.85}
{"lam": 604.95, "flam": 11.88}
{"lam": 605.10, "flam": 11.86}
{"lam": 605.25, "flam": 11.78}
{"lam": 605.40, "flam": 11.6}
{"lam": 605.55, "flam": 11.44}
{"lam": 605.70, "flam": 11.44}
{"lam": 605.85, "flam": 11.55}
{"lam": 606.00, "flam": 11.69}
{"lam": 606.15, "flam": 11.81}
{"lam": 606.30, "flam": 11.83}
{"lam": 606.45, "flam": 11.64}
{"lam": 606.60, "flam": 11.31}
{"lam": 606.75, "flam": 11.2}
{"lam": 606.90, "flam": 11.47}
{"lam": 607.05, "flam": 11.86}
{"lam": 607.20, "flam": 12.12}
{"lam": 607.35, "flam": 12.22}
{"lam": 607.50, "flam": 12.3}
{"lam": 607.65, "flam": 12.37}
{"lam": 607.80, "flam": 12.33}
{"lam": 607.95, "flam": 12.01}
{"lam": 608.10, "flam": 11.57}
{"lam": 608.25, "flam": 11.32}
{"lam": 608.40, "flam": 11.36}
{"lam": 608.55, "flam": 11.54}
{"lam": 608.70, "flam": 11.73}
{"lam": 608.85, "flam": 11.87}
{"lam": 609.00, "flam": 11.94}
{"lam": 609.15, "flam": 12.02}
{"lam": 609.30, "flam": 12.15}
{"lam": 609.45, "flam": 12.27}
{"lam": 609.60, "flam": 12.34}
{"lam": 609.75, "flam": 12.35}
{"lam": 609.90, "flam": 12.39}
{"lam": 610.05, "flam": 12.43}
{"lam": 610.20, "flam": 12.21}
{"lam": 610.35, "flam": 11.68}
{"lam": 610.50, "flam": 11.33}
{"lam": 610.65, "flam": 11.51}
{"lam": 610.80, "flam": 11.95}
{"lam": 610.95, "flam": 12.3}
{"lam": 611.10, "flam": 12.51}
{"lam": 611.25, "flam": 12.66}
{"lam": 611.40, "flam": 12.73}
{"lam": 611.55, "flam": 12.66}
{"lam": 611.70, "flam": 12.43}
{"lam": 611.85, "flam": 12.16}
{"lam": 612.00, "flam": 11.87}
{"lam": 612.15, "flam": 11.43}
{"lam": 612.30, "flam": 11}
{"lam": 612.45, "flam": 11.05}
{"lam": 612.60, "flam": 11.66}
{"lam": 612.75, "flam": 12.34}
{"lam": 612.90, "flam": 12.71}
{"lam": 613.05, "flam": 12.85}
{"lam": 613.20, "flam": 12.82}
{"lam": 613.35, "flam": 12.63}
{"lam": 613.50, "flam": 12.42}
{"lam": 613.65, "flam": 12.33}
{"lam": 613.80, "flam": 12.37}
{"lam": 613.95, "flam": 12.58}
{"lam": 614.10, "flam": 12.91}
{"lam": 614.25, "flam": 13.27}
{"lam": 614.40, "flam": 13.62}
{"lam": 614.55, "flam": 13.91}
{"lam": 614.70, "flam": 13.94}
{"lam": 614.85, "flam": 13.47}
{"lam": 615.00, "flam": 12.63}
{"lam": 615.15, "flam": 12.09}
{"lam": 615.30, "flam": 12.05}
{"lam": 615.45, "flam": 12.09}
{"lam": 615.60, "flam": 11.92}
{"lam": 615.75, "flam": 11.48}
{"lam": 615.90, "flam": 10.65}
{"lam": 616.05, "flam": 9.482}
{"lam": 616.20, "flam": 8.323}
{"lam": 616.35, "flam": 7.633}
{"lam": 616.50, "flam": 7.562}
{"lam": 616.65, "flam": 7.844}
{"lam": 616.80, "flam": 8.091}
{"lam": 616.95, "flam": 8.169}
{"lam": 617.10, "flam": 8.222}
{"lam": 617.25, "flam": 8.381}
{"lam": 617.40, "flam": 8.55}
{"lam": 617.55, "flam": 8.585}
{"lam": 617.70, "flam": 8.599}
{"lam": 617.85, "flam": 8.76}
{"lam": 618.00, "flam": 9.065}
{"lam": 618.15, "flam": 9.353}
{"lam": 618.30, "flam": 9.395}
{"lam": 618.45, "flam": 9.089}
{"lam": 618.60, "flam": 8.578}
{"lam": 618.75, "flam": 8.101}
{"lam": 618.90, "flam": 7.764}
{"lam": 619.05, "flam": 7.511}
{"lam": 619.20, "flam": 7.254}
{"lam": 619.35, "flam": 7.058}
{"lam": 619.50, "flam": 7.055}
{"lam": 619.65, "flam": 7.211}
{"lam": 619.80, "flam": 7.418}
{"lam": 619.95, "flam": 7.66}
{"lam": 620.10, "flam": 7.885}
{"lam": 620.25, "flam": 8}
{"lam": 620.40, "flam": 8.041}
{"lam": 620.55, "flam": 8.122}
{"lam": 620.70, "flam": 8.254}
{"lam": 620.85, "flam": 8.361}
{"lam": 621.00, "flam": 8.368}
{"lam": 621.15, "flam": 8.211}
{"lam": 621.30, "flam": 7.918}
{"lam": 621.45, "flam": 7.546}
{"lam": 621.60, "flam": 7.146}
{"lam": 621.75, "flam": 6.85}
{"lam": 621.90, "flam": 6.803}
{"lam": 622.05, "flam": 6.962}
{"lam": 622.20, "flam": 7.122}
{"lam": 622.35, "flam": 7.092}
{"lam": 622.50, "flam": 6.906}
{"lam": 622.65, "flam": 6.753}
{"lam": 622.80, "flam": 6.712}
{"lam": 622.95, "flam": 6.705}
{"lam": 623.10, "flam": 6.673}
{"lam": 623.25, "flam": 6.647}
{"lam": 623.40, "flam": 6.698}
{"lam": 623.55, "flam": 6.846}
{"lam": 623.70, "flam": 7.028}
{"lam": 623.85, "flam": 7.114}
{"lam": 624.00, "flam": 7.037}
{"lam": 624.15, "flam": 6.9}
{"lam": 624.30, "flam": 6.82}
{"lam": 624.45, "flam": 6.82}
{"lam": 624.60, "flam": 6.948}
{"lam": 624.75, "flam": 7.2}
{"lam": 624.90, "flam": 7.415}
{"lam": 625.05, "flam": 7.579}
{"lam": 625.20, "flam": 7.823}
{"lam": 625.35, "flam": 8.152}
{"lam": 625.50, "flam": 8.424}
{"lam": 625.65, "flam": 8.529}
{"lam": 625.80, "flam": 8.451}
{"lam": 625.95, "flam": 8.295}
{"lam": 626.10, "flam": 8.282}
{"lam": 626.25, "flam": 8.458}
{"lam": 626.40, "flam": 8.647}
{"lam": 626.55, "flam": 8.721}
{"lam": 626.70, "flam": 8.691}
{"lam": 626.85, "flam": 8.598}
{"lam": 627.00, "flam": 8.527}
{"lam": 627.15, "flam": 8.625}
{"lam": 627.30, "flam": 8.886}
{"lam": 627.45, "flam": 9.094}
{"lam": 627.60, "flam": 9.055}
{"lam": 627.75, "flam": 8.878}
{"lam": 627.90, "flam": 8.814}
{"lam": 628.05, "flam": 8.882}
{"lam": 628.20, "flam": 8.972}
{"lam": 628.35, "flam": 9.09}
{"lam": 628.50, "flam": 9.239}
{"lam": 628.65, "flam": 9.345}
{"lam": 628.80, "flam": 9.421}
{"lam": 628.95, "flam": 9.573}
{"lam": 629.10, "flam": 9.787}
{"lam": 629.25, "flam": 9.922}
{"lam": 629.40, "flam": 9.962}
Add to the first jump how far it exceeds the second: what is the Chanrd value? 0.52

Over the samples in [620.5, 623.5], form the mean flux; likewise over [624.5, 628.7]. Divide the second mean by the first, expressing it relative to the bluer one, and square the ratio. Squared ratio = 1.4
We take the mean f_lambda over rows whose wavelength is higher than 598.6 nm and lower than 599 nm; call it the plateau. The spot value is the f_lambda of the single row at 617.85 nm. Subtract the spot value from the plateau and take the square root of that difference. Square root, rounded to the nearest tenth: 0.8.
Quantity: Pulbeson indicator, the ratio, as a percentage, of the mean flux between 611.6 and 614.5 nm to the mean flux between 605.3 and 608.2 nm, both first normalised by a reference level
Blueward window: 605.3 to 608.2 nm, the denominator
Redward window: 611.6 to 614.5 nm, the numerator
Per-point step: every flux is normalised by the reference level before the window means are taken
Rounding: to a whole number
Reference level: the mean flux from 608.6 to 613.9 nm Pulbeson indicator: 105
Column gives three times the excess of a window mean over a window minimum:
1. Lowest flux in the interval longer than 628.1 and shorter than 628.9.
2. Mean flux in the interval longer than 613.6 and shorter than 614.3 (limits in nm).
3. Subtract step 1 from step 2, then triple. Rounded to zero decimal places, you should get 11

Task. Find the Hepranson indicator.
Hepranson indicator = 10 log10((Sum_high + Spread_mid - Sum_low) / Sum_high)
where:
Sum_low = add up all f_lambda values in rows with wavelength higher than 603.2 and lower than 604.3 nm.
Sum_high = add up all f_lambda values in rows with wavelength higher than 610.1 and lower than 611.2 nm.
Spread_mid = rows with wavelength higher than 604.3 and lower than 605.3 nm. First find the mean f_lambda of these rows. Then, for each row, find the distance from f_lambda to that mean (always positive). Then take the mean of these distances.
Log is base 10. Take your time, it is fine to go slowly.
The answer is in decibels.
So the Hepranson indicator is -11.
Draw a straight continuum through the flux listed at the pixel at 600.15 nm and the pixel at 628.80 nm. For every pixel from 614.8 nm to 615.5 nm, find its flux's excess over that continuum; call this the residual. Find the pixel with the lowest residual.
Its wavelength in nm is 615.30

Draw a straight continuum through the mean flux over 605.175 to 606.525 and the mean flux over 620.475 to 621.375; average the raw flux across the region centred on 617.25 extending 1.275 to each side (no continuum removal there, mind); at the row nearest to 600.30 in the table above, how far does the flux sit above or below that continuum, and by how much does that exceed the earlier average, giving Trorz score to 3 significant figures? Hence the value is -11.6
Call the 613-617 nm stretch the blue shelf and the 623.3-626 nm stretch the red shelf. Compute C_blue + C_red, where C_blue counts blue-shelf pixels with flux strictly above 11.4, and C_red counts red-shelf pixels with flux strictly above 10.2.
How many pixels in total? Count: 19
